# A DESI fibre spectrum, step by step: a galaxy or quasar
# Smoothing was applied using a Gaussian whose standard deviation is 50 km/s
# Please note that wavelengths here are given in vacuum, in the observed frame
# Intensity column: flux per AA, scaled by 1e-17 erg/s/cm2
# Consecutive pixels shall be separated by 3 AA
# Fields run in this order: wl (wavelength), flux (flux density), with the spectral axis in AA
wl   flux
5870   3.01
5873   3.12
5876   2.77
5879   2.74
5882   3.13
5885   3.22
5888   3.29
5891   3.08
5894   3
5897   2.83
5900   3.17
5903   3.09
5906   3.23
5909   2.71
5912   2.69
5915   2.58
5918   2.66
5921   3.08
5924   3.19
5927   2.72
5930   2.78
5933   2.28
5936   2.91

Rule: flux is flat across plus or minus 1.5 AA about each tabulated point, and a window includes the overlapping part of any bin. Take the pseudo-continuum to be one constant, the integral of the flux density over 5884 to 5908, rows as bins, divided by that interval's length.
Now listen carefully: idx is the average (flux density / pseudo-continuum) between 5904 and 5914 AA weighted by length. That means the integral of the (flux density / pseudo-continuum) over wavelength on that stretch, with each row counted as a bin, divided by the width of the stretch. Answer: 0.93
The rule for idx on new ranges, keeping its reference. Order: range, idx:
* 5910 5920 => 0.86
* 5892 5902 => 0.97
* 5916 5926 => 0.95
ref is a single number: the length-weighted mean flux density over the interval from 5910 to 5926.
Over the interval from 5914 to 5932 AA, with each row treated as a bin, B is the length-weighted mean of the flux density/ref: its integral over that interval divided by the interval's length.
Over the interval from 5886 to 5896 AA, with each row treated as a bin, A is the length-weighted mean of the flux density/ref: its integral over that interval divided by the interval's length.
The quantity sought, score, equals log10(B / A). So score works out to -0.04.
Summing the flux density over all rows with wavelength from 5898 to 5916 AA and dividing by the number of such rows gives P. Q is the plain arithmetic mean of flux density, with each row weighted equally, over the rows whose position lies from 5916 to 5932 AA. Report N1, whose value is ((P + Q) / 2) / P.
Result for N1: 1.00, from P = 2.9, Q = 2.89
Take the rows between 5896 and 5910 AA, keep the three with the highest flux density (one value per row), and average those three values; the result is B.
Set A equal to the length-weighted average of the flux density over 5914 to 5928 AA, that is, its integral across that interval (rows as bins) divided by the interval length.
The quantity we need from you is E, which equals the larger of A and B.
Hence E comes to 3.16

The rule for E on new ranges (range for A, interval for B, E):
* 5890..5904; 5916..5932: 3.03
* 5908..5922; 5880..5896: 3.21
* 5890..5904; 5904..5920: 3.03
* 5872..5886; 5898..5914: 3.16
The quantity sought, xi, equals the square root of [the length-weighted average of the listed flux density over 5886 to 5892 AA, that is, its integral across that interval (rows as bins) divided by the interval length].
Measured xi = 1.79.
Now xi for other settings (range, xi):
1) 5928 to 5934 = 1.60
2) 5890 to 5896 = 1.74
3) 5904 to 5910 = 1.73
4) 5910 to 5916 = 1.63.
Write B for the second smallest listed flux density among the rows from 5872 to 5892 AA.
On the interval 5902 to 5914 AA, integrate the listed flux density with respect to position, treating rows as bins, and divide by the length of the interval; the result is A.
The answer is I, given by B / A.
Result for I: 0.95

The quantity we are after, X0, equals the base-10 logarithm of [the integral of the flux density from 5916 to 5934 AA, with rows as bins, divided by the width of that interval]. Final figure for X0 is 0.45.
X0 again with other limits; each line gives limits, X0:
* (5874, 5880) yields 0.45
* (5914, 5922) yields 0.44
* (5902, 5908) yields 0.50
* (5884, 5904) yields 0.49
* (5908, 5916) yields 0.43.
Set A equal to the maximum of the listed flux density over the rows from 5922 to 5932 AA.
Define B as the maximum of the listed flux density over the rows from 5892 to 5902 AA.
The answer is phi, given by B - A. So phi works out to -0.020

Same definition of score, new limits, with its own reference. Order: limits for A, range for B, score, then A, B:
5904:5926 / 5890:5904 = 0.02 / 1.02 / 1.070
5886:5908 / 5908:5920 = -0.06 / 1.09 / 0.945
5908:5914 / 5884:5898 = 0.06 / 0.95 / 1.090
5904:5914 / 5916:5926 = 0.01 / 1.01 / 1.039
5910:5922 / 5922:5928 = 0.04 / 0.97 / 1.054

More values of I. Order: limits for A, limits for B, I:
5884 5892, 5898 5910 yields 0.96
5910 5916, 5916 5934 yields 1.01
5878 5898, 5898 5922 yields 0.87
